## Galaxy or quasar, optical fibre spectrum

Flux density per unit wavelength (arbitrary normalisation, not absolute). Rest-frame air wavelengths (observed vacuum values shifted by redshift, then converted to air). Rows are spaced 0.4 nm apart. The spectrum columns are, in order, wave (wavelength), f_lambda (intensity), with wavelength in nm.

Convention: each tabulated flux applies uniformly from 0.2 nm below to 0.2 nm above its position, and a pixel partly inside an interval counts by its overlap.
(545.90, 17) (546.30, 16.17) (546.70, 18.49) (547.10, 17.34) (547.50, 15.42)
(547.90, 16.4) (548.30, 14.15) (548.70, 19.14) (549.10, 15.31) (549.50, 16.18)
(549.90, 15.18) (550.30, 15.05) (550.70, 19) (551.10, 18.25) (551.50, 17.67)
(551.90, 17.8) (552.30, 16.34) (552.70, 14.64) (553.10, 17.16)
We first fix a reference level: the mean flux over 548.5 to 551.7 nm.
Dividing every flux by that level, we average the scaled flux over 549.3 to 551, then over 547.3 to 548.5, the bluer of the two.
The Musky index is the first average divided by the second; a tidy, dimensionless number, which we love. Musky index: 1.07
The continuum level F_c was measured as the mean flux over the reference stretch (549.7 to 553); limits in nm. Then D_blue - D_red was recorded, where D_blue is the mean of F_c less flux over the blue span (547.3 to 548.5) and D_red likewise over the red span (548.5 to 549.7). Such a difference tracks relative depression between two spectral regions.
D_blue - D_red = 1.6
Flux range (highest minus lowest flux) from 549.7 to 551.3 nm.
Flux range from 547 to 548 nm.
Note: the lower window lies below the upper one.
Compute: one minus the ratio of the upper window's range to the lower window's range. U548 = -1.1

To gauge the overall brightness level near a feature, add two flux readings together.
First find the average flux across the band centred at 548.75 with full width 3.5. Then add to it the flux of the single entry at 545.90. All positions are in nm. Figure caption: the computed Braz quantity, 33.0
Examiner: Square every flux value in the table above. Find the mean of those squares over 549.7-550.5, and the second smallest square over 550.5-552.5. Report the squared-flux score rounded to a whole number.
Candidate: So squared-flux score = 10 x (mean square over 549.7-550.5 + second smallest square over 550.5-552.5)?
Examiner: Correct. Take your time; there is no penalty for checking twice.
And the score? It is 5407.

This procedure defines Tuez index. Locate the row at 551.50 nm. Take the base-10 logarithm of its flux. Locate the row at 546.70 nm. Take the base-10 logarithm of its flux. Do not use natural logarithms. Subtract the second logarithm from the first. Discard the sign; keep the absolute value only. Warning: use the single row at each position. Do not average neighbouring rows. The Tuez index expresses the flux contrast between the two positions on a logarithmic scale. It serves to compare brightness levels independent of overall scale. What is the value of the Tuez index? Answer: 0.020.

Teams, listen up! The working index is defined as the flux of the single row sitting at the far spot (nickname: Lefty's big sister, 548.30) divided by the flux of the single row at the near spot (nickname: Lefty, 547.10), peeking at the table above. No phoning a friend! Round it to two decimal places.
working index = 0.82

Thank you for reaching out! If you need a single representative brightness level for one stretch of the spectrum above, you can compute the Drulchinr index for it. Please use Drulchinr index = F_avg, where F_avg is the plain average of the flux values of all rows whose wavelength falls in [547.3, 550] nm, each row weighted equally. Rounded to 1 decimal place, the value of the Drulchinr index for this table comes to 16.0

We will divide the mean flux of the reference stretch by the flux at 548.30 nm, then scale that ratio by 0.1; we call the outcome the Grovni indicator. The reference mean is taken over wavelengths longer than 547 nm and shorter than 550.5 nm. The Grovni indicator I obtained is 0.113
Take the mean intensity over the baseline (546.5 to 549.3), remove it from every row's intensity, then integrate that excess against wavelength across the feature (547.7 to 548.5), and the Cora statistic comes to -1.1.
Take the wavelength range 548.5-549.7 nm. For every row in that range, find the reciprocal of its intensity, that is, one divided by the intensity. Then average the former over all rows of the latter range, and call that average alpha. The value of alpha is 0.060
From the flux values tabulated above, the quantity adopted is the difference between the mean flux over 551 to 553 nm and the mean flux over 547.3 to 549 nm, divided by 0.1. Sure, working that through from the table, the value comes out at 6.6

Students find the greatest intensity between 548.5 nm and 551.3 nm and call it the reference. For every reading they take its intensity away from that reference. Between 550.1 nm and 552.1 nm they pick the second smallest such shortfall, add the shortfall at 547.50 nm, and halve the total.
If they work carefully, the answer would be 2.3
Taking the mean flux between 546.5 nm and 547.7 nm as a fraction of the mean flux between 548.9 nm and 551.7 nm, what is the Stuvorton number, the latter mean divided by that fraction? 16.3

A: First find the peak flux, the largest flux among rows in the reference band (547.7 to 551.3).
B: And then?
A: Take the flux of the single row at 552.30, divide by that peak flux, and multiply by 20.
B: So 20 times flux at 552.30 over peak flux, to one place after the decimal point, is 17.1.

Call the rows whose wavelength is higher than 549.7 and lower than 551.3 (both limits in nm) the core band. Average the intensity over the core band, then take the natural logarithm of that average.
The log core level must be 2.83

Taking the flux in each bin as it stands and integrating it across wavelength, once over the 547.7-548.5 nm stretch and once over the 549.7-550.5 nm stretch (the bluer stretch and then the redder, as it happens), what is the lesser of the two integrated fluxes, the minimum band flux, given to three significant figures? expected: 12.1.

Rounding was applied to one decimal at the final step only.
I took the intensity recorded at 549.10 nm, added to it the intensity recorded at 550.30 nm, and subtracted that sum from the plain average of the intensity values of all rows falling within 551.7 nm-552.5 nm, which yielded -13.3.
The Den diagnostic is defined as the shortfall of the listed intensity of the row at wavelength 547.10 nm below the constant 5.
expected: -12.3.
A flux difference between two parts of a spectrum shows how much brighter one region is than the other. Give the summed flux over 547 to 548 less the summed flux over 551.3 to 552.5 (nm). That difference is -3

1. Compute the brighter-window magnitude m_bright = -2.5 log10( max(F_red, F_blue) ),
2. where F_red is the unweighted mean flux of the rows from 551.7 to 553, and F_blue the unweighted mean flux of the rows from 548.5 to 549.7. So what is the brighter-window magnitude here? -3.07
